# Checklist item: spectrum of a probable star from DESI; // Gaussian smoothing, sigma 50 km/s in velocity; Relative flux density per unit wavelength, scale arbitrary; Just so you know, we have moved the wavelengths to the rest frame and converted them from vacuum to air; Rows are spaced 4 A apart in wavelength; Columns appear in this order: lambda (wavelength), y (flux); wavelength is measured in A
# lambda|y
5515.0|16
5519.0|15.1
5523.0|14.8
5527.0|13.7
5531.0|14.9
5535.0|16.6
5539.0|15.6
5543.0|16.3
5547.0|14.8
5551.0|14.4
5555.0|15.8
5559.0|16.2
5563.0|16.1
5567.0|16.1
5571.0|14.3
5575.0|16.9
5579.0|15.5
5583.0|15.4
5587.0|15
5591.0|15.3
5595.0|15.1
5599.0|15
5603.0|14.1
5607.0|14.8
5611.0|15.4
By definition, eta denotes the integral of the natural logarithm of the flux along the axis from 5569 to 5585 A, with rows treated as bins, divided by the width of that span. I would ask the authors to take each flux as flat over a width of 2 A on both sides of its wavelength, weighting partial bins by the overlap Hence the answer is 2.741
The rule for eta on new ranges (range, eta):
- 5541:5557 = 2.728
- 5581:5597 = 2.721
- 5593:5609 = 2.691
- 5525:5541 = 2.719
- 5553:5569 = 2.776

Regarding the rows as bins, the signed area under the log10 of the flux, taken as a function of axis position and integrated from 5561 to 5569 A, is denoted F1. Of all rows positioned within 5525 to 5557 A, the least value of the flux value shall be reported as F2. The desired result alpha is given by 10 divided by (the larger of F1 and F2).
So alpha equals 0.73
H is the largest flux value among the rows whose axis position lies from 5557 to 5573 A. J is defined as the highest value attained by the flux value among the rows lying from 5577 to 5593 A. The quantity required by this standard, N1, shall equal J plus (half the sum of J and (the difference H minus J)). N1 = 23.6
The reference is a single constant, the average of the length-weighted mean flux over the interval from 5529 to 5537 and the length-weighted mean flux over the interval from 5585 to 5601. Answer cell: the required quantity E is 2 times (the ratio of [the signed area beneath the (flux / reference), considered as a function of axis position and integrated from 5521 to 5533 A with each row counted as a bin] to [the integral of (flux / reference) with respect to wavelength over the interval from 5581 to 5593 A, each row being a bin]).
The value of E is 1.90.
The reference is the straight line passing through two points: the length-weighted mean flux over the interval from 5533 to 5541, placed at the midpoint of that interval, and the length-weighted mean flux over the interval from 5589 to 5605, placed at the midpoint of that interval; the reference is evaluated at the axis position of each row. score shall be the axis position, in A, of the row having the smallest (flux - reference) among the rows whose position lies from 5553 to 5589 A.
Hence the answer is 5571.0 A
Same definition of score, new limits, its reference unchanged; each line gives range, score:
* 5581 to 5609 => 5603.0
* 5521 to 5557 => 5527.0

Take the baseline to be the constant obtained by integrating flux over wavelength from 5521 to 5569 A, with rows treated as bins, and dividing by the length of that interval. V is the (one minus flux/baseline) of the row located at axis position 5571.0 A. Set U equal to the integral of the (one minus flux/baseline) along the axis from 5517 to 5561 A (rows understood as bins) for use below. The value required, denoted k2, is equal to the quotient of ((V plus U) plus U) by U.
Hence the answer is 2.2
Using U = 0.4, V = 0.07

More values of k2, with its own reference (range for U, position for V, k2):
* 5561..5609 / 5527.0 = 2.3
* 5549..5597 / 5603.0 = 1.6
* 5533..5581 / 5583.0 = 2.0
